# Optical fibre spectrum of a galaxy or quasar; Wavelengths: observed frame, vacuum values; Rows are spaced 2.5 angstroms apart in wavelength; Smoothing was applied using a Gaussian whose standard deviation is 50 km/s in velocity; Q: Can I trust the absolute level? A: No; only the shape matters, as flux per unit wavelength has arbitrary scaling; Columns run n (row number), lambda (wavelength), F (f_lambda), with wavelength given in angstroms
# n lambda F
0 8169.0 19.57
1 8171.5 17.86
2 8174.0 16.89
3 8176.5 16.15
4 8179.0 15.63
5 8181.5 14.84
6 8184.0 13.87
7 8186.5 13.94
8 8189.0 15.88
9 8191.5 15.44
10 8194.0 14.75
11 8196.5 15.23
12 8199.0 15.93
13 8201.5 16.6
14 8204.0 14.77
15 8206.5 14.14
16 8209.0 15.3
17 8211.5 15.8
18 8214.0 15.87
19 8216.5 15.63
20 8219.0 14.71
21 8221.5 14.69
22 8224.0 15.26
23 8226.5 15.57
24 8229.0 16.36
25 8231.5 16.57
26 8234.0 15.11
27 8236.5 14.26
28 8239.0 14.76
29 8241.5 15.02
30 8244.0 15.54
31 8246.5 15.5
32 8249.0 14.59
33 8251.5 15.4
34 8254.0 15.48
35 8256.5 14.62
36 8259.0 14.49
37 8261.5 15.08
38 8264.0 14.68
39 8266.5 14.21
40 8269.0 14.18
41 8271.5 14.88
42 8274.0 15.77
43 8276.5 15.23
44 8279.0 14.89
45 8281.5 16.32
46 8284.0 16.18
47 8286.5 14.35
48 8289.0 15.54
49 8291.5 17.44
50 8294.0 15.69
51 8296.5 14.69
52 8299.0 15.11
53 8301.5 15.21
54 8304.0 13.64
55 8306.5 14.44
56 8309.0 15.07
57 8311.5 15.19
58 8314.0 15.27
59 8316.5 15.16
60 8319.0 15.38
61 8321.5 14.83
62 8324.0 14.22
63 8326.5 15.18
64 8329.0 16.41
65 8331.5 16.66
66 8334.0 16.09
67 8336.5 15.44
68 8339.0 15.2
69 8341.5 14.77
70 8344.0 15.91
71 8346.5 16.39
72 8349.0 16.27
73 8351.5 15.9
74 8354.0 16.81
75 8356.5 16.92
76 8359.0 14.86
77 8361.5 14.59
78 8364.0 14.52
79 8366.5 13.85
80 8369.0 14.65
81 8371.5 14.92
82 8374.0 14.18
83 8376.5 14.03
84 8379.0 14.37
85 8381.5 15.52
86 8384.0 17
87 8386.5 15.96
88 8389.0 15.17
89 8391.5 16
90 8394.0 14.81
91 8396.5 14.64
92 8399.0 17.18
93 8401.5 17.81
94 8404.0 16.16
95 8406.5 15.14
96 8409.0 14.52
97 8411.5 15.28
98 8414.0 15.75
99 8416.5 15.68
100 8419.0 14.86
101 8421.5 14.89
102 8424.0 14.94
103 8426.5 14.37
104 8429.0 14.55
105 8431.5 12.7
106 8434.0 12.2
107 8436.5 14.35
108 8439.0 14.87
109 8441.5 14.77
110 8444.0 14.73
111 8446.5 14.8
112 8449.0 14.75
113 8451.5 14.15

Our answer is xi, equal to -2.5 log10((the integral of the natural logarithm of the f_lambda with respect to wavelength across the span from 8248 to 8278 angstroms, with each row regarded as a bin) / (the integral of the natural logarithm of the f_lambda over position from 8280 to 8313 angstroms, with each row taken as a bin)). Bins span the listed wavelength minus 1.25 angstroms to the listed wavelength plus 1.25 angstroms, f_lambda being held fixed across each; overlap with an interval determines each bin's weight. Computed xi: 0.1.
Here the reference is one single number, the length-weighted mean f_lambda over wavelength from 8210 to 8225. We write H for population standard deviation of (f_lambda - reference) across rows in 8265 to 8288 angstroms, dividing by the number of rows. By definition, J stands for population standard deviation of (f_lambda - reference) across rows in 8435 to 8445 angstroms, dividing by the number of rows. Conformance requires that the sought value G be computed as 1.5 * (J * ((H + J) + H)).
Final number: 0.5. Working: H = 0.78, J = 0.20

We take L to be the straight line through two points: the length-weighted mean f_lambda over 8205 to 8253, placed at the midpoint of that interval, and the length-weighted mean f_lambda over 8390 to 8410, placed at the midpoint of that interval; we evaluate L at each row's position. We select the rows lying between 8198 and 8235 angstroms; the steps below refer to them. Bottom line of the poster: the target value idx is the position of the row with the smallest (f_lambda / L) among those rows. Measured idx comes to 8206.5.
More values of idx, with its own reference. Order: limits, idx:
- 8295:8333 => 8304.0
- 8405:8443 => 8434.0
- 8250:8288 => 8269.0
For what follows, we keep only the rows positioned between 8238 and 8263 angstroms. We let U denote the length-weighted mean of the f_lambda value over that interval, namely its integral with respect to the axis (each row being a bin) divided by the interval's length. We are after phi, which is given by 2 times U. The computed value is 30.1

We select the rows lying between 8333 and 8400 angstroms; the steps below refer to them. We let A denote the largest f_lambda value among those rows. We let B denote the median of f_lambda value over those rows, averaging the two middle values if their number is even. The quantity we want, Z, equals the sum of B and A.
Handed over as 32.4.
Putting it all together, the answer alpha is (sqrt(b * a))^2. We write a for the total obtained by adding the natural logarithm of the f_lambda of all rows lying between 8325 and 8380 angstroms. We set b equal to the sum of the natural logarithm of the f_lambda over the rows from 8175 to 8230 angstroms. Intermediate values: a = 60.06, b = 60.0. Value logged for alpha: 3602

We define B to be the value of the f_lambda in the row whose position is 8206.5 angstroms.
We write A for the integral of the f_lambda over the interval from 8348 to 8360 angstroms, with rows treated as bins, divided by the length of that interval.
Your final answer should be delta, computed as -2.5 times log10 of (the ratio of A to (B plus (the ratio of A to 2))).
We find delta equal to 0.35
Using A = 16.2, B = 14.14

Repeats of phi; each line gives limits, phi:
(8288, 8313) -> 30.4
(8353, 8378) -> 29.8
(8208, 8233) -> 31.1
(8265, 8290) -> 30.3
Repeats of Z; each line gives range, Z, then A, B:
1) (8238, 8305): 32.5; 17.44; 15.1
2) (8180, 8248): 31.9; 16.6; 15.3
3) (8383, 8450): 32.7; 17.81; 14.9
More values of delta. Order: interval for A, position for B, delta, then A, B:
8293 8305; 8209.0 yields 0.46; 14.9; 15.3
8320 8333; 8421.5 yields 0.41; 15.5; 14.89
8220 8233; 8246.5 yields 0.43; 15.7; 15.5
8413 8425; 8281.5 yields 0.49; 15.2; 16.32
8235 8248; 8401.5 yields 0.57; 15.0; 17.81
